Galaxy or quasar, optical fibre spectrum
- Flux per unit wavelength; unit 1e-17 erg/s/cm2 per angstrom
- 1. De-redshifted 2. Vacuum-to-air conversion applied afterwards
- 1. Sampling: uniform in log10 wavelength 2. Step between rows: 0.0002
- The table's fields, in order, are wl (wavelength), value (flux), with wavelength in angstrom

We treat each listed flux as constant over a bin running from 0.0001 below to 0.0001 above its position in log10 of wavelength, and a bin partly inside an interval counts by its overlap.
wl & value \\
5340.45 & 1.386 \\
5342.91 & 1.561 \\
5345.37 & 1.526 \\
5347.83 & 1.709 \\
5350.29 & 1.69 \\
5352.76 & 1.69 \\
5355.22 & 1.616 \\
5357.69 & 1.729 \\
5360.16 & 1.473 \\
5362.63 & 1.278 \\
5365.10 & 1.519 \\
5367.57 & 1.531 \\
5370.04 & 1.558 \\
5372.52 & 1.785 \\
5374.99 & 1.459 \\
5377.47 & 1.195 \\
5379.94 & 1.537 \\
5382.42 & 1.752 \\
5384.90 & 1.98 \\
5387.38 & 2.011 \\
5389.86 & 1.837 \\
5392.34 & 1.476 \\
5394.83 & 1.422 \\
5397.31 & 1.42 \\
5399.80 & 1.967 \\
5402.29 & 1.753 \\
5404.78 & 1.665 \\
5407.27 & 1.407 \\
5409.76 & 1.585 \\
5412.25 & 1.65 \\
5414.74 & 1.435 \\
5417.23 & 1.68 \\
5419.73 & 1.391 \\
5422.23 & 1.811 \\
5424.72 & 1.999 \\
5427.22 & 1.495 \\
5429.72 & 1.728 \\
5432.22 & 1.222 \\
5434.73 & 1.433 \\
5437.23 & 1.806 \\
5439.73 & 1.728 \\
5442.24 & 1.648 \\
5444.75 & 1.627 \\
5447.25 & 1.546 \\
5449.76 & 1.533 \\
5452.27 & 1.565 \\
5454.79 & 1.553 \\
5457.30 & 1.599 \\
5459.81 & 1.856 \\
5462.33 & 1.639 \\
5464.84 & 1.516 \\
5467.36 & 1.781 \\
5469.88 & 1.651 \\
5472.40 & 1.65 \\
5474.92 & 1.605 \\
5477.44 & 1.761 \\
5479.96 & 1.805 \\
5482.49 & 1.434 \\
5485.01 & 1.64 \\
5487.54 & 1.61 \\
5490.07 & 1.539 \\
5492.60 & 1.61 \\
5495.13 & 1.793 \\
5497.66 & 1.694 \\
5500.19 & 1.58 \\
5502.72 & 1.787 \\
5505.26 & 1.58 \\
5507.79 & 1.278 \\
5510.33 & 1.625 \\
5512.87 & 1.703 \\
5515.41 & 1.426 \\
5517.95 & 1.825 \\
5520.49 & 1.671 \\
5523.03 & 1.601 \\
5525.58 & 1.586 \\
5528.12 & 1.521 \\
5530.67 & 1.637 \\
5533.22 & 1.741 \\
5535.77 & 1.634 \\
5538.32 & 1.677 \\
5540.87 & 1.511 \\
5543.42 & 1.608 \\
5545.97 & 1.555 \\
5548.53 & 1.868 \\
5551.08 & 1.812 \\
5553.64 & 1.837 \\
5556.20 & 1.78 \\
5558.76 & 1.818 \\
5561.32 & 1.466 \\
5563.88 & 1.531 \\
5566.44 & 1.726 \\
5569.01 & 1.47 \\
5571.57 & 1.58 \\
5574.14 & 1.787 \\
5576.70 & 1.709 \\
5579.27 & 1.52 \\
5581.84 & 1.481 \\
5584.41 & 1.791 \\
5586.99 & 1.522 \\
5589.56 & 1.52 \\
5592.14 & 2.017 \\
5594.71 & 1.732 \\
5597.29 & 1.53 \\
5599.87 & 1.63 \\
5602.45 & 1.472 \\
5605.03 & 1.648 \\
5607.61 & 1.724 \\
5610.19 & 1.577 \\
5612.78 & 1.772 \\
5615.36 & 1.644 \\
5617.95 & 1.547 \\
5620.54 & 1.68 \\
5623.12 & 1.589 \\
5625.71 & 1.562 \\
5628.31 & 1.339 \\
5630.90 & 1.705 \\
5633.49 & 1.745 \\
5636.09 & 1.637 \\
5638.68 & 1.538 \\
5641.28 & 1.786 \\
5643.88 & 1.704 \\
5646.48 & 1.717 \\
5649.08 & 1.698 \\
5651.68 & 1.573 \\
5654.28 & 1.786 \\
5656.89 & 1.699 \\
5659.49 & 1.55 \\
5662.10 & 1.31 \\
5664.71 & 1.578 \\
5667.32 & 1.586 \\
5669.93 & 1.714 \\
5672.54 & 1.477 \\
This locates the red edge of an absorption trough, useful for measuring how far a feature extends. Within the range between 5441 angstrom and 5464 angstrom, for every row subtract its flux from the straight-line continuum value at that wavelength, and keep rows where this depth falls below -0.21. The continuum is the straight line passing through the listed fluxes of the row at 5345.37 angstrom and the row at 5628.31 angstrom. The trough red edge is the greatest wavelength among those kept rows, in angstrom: 5459.81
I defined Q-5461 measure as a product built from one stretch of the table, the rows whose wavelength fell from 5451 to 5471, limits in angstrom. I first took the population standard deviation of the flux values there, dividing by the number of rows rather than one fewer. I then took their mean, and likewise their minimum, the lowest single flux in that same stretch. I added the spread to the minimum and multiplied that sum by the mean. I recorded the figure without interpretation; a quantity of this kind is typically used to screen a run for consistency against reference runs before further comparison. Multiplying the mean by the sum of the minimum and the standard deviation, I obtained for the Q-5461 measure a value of 2.67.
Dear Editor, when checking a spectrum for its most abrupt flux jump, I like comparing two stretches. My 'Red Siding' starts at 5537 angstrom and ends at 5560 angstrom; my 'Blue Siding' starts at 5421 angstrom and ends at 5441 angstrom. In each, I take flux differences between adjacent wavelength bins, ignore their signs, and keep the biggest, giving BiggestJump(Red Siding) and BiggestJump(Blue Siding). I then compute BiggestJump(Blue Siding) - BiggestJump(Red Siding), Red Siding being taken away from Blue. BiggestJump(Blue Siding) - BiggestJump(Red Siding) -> 0.2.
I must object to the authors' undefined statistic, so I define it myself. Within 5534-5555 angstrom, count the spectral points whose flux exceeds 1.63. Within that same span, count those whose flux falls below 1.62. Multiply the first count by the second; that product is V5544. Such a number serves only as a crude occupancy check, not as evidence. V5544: 15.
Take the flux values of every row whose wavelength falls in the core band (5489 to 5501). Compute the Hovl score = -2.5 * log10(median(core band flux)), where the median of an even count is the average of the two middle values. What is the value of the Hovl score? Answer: -0.517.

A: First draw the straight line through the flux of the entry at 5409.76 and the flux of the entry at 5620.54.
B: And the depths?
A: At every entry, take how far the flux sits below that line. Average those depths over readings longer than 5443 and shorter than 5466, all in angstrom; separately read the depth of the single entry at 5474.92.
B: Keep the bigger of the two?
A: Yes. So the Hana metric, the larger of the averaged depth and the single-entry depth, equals 0.009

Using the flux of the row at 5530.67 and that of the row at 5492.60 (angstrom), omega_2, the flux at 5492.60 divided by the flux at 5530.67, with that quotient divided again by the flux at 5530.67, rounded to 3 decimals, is 0.601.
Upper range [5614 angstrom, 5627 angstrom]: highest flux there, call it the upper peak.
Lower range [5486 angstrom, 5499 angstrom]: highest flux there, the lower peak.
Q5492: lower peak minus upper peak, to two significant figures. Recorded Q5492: 0.11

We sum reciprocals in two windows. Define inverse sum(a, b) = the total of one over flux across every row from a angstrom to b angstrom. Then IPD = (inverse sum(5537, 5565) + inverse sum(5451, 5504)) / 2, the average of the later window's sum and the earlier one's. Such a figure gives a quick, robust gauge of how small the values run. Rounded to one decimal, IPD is 9.7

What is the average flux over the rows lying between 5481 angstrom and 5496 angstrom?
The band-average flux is 1.60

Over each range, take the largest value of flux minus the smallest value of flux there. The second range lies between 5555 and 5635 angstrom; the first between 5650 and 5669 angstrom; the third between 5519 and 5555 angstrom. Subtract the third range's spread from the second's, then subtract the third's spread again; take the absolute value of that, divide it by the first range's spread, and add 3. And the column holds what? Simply 3.1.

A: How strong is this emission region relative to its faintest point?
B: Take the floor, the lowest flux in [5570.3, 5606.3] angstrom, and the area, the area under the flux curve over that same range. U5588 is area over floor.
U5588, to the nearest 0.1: 40.1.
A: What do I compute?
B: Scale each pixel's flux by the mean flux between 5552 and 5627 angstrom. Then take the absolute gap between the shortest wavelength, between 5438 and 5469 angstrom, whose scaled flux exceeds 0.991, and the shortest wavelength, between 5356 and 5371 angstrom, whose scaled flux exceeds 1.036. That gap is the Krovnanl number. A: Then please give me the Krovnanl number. 82.0 angstrom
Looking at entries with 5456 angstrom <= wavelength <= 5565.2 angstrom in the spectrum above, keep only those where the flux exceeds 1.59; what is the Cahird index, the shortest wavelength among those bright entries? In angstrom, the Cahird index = 5457.30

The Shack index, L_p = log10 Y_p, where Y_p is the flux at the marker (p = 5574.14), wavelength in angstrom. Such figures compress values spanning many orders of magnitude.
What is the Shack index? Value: 0.25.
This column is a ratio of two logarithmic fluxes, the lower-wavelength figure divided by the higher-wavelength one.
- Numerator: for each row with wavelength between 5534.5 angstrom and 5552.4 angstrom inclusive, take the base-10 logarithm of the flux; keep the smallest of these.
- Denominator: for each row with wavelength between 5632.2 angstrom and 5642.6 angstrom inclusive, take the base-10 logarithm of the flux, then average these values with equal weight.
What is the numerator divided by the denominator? 0.80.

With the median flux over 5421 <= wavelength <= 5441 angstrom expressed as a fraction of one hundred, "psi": 0.0173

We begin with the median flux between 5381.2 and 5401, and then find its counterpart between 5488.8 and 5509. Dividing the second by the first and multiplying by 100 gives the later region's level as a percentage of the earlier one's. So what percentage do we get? 89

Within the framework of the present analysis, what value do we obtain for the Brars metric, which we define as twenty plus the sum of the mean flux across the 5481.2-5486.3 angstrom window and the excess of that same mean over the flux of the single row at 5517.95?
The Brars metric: 21.2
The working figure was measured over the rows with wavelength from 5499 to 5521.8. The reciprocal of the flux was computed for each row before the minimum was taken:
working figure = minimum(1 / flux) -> 0.55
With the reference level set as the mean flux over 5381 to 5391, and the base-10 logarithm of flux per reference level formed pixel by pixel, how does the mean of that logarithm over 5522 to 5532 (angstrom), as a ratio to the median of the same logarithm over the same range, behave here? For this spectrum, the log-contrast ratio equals 1.03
